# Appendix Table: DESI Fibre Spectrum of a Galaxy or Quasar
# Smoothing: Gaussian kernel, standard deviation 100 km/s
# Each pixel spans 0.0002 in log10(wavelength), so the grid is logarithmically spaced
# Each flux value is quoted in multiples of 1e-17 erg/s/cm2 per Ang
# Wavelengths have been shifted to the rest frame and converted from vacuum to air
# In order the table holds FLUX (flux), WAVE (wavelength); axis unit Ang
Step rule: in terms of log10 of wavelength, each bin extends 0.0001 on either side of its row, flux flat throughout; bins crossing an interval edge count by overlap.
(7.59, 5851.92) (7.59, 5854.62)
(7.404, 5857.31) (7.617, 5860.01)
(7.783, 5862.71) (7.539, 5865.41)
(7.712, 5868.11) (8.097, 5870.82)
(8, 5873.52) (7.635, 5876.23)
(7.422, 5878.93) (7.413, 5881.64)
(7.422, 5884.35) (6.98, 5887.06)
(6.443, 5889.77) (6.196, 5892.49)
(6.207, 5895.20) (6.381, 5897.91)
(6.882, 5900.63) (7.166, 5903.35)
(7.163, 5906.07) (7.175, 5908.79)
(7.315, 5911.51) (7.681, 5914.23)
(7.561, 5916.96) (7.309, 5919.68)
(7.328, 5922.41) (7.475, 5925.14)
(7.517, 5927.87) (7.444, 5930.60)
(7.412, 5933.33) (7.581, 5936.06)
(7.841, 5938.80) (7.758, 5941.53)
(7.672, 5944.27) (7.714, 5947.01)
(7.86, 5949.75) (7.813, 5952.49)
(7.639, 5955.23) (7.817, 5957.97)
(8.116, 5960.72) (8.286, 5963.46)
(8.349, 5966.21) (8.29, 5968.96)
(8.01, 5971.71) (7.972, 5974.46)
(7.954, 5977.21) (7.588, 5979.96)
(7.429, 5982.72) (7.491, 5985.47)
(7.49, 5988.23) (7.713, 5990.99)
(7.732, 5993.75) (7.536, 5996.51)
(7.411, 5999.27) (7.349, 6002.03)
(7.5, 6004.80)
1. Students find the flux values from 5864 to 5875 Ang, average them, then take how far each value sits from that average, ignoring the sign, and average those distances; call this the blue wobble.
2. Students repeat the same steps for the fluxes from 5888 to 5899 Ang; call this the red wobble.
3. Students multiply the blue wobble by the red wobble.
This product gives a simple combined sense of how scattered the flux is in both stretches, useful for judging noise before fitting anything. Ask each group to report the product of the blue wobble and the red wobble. 0.022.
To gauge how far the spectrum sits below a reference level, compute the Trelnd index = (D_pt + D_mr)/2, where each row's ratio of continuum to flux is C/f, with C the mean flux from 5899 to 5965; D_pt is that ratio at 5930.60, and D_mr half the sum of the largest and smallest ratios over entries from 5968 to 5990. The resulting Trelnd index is 0.99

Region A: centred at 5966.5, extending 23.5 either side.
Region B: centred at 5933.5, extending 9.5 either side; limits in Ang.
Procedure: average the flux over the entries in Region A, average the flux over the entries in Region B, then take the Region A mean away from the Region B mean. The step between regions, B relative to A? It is -0.3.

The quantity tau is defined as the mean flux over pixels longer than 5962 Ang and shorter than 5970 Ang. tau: 8.31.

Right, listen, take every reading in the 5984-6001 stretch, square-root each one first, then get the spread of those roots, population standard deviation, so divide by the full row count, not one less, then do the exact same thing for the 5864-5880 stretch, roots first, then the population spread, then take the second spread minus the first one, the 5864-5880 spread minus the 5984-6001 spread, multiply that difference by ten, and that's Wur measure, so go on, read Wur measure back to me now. 0.22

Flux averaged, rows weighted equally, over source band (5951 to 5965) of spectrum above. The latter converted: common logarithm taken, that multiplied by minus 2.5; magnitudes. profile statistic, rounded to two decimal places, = -2.25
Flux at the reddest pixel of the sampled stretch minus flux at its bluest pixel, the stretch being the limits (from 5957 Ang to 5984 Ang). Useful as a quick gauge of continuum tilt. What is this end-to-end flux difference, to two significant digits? -0.39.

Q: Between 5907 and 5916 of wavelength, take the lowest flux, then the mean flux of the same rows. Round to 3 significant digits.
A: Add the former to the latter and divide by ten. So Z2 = 1.46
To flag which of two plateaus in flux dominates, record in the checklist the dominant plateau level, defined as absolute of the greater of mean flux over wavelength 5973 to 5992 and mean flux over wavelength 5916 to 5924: 7.7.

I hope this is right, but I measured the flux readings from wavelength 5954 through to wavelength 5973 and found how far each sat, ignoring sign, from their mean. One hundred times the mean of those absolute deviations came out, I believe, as 21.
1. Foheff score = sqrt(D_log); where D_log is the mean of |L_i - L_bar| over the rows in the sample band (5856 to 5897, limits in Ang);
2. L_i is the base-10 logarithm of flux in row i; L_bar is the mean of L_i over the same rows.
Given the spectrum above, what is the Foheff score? 0.17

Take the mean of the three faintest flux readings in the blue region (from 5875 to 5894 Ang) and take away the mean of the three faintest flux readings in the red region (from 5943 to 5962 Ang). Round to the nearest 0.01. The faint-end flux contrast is -1.14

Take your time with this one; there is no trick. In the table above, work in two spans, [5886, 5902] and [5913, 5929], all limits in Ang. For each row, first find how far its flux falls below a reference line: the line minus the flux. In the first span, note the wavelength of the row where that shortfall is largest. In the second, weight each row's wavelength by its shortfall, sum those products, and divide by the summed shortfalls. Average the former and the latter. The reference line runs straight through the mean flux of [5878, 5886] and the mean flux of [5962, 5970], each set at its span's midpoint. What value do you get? 5908.8 Ang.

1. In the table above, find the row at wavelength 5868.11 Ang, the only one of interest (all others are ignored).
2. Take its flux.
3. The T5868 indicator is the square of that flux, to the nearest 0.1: 59.5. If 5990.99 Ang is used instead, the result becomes 59.5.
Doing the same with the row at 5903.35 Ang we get 51.4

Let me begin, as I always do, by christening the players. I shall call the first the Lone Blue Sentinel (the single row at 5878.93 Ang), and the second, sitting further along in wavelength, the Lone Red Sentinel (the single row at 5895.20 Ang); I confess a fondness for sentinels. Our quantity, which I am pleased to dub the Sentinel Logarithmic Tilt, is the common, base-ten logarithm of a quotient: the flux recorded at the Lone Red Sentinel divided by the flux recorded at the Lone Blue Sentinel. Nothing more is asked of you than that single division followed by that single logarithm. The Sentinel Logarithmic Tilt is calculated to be -0.078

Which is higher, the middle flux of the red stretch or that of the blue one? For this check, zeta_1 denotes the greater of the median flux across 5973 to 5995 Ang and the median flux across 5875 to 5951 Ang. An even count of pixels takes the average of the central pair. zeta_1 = 7.65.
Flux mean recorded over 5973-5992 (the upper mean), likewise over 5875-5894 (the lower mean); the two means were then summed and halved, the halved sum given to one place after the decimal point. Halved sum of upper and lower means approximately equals 7.4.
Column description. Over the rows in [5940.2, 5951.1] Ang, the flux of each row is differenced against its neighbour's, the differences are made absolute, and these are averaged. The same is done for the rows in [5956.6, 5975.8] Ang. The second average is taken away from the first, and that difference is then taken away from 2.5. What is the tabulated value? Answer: 2.56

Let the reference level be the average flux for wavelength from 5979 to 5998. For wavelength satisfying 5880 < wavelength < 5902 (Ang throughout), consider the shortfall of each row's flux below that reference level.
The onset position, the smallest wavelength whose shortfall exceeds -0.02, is 5881.64 Ang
